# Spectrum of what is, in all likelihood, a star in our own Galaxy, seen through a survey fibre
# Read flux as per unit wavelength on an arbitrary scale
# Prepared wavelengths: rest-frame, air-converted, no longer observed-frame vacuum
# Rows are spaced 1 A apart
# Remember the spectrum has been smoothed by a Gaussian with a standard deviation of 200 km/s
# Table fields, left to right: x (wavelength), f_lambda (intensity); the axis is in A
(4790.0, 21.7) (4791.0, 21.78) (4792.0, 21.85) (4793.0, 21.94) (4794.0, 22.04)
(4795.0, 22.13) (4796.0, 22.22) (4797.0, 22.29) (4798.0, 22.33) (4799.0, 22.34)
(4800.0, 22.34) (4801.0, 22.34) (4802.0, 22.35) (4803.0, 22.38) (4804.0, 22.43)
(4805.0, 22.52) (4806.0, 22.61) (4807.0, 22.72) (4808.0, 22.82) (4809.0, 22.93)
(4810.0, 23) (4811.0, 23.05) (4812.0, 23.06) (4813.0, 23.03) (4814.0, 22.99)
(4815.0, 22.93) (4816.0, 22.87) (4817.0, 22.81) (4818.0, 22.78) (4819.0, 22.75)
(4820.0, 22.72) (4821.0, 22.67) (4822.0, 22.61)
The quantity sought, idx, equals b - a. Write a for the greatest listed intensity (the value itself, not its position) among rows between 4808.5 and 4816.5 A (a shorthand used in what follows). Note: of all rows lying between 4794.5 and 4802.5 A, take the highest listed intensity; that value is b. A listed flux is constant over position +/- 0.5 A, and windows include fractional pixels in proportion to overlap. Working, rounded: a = 23.06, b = 22.35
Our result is -0.7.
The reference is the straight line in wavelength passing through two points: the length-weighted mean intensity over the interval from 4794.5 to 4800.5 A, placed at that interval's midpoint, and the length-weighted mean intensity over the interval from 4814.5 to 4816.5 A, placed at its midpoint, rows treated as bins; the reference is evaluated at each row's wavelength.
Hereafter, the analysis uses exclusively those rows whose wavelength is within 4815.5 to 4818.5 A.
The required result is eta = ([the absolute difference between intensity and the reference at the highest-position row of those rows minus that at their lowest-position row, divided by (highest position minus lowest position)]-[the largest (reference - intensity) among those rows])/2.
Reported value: -0.06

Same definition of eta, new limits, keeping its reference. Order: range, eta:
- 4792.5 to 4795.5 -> -0.12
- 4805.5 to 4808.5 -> 0.06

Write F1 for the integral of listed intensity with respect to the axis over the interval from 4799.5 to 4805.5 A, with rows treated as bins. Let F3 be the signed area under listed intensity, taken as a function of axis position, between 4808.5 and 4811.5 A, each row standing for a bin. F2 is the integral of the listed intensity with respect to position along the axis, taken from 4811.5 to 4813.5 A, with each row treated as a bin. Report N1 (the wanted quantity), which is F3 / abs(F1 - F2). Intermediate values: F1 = 134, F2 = 46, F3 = 69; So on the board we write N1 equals 0.8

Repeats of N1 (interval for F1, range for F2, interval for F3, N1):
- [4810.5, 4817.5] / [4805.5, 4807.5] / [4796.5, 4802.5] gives 1.2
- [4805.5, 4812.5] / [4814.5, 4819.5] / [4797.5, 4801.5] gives 1.9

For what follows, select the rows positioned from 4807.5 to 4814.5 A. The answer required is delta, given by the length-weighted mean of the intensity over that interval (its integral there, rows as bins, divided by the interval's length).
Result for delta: 23.0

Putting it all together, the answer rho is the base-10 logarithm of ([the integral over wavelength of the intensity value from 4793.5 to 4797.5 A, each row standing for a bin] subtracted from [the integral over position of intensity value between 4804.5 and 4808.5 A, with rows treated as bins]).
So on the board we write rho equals 0.30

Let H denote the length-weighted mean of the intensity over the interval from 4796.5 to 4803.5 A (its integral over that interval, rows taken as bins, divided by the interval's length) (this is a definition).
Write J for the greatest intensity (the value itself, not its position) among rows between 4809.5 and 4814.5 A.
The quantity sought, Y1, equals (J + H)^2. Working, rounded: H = 22.3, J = 23.06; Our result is 2061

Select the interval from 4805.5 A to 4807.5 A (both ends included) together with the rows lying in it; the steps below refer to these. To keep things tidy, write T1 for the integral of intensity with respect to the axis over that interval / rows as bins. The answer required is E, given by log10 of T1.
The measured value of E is 1.7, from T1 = 45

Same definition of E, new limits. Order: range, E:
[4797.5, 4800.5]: 1.8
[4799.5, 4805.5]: 2.1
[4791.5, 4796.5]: 2.0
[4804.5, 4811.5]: 2.2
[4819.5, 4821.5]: 1.7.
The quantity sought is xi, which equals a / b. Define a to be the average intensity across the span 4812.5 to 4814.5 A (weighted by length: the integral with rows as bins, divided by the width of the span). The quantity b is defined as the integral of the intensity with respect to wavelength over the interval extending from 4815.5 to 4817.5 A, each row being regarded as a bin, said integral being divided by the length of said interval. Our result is 1.007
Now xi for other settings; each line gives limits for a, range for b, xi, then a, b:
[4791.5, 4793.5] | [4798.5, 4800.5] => 0.980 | 21.9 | 22.3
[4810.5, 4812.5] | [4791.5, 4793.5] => 1.053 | 23.1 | 21.9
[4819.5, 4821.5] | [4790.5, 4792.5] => 1.040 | 22.7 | 21.8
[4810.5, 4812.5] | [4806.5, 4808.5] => 1.013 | 23.1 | 22.8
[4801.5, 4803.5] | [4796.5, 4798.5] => 1.002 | 22.4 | 22.3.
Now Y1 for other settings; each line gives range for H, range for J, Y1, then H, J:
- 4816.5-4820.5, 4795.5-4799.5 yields 2034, 22.8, 22.34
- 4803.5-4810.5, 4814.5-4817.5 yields 2084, 22.7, 22.93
